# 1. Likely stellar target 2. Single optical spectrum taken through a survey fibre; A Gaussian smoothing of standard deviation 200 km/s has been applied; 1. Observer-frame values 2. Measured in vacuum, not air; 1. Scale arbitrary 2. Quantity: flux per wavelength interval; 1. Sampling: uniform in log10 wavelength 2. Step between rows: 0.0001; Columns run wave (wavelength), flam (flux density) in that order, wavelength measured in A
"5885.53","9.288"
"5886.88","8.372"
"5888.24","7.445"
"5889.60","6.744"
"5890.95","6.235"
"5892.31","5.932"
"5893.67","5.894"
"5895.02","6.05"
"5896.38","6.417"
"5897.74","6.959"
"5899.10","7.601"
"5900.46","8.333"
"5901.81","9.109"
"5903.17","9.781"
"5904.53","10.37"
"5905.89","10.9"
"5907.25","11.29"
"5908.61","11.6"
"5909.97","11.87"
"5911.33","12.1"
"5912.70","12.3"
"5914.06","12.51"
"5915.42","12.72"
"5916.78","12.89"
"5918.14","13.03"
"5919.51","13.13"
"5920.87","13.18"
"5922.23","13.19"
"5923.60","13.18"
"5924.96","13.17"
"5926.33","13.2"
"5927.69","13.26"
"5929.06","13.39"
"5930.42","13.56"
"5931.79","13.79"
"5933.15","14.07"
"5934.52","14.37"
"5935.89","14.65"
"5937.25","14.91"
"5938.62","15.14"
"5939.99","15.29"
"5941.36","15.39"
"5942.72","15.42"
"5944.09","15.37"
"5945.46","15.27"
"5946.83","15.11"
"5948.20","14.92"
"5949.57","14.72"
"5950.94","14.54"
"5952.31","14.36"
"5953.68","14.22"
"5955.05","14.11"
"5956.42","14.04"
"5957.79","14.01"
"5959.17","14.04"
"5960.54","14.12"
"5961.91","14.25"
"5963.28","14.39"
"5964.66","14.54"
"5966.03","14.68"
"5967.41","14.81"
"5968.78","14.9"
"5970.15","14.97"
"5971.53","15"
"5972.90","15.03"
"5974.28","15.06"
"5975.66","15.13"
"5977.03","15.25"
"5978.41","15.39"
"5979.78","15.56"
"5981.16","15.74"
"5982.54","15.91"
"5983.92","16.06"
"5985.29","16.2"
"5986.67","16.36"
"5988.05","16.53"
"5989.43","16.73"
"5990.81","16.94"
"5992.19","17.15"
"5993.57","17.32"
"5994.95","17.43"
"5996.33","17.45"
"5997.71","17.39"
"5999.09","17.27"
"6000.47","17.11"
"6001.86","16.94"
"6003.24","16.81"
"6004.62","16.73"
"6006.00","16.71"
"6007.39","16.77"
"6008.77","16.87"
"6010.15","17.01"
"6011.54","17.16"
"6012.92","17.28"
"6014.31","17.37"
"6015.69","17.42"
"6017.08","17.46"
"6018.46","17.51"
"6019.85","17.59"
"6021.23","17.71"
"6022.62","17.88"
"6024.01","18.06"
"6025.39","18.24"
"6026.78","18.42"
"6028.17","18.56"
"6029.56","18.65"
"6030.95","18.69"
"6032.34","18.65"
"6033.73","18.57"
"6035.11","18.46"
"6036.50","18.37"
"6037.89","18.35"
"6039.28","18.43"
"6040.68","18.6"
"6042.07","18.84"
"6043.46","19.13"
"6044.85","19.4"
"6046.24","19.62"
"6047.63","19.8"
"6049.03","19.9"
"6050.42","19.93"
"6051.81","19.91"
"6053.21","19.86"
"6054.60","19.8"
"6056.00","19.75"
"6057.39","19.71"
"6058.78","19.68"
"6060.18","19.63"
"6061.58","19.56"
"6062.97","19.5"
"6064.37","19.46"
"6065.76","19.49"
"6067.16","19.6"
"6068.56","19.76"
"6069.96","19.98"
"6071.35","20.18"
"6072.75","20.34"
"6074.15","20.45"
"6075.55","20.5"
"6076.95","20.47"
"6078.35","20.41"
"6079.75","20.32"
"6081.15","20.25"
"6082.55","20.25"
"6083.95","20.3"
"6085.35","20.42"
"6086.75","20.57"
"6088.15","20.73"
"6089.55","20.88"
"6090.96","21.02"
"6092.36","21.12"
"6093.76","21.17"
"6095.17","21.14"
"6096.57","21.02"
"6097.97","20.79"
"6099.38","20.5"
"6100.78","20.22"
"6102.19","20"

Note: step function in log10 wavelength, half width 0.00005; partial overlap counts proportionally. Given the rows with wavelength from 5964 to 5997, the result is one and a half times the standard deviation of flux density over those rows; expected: 1.4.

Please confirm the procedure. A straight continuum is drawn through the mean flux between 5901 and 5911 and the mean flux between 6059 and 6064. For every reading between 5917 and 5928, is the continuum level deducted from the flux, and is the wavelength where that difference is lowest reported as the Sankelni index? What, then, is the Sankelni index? 5927.69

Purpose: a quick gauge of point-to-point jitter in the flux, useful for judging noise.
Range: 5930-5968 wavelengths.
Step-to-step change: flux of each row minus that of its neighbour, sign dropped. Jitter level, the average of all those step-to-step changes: 0.15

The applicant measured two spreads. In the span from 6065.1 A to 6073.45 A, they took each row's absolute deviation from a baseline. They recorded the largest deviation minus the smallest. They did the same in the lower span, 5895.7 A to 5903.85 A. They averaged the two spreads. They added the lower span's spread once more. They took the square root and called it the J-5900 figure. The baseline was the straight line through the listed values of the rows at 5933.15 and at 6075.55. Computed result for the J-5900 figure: 2.2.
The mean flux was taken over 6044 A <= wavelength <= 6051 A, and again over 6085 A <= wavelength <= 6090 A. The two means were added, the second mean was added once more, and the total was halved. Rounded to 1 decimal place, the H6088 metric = 30.5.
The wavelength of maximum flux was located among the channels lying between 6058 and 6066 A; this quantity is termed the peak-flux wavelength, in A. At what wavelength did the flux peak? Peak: 6058.78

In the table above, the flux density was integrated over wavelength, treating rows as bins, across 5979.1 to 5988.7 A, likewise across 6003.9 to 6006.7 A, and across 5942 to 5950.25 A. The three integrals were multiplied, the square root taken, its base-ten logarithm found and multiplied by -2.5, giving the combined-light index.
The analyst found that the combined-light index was -7.44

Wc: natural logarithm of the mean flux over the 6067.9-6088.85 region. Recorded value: 3.0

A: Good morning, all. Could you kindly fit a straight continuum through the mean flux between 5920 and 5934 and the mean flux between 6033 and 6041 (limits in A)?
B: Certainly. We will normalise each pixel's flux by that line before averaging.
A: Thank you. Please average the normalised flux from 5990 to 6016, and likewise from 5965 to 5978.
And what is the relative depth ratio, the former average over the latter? 1.04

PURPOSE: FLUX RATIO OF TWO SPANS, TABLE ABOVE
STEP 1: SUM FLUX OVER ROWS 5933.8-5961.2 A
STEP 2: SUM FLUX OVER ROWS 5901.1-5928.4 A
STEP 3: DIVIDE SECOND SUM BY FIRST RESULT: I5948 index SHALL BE 0.83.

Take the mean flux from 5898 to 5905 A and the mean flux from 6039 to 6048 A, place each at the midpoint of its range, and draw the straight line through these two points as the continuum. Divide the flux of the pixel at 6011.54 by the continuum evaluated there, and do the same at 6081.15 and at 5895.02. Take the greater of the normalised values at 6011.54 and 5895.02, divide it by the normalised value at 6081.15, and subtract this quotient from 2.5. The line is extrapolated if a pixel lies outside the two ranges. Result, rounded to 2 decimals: 1.40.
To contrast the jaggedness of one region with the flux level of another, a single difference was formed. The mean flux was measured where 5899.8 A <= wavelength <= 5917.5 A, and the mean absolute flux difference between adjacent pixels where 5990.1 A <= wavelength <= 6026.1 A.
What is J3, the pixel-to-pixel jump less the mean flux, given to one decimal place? -11.1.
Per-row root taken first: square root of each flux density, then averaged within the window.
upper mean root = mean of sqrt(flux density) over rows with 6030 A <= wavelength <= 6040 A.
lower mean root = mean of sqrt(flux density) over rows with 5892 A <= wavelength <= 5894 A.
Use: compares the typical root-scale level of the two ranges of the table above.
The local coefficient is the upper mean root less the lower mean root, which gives 1.9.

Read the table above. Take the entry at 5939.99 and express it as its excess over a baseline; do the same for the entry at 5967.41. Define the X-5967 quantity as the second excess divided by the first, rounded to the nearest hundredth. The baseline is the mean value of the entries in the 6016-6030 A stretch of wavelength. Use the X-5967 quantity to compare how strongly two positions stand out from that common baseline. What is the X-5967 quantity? 1.18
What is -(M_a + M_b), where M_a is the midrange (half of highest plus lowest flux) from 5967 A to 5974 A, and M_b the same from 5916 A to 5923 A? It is -28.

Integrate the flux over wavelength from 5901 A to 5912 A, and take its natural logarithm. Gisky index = 4.8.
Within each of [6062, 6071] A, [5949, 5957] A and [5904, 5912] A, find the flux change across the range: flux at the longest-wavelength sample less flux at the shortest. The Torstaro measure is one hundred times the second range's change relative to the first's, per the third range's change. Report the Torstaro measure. -82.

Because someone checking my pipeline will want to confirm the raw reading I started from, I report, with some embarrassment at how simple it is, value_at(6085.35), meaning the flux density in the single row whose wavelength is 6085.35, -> 20.42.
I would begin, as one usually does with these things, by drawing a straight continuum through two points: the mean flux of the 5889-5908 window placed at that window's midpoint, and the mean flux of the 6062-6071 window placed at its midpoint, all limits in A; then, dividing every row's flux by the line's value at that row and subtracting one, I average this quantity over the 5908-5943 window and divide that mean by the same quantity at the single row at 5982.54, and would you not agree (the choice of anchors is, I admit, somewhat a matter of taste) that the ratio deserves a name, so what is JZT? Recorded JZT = 2.4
